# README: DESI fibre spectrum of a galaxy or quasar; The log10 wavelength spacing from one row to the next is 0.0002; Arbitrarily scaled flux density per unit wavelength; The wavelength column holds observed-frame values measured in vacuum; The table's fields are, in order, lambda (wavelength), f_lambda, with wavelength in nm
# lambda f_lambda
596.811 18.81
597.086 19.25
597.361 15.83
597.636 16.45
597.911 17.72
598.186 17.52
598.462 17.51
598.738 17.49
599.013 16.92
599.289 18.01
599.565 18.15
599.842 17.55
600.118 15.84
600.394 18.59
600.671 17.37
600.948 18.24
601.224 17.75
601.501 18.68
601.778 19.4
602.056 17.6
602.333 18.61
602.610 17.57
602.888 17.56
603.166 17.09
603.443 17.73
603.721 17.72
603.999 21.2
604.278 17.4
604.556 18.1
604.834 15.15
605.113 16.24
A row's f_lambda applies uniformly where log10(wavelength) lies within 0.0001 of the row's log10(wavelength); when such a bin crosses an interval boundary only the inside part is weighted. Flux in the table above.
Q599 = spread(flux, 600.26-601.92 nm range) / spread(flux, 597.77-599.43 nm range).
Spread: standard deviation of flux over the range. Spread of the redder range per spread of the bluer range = 2.01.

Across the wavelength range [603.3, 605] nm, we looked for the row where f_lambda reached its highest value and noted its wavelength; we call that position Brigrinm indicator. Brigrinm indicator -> 603.999 nm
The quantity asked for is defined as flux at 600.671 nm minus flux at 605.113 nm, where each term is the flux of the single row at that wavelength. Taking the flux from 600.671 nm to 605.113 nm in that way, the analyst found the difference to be 1.1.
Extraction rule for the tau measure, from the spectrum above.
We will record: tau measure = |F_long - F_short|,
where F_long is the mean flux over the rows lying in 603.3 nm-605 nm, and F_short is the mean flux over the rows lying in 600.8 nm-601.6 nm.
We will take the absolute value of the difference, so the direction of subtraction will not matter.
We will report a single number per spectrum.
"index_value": 0.34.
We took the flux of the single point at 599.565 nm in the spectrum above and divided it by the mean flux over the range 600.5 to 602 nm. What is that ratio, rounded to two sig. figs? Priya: 0.99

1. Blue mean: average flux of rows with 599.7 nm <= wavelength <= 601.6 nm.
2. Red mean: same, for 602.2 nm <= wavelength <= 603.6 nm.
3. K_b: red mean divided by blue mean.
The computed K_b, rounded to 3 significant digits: 1.00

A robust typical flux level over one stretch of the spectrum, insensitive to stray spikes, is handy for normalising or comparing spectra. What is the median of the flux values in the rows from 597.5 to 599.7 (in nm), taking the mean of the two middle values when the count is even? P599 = 17.5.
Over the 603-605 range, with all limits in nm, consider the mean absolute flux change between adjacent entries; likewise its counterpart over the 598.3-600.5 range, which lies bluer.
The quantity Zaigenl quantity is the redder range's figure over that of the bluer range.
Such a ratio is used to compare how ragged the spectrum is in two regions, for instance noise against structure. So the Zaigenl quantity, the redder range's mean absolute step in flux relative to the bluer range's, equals 2.0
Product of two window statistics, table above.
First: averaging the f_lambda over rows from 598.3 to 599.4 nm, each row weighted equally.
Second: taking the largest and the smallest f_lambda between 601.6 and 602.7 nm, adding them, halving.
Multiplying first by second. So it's 323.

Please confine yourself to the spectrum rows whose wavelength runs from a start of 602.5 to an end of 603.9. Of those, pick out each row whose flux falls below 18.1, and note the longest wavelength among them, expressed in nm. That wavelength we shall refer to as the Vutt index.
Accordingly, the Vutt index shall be 603.721 nm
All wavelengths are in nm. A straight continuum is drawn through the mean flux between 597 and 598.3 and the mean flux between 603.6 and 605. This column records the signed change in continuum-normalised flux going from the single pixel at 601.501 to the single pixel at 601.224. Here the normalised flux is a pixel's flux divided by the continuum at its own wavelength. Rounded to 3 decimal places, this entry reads -0.051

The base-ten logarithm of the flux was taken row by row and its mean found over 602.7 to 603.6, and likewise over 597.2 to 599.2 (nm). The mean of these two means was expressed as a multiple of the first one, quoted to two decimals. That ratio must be 1.00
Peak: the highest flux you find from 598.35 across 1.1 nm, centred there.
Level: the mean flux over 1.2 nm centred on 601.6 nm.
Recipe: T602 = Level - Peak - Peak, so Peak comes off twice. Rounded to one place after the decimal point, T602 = -17.1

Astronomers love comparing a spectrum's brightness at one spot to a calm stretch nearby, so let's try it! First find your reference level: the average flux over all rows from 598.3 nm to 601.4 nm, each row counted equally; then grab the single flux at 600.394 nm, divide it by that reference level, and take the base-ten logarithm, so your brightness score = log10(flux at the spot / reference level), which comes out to 0.024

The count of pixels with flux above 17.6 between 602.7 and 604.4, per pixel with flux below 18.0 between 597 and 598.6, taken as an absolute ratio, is 0.60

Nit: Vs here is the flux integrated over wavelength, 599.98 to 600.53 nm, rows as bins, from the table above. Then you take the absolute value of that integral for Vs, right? 9.5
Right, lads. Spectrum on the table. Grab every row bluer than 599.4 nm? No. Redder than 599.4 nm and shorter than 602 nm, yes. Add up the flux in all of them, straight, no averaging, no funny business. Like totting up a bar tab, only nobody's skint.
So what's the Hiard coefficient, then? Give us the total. 162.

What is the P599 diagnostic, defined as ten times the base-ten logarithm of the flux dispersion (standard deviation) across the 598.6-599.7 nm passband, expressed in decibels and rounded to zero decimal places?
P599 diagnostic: -3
